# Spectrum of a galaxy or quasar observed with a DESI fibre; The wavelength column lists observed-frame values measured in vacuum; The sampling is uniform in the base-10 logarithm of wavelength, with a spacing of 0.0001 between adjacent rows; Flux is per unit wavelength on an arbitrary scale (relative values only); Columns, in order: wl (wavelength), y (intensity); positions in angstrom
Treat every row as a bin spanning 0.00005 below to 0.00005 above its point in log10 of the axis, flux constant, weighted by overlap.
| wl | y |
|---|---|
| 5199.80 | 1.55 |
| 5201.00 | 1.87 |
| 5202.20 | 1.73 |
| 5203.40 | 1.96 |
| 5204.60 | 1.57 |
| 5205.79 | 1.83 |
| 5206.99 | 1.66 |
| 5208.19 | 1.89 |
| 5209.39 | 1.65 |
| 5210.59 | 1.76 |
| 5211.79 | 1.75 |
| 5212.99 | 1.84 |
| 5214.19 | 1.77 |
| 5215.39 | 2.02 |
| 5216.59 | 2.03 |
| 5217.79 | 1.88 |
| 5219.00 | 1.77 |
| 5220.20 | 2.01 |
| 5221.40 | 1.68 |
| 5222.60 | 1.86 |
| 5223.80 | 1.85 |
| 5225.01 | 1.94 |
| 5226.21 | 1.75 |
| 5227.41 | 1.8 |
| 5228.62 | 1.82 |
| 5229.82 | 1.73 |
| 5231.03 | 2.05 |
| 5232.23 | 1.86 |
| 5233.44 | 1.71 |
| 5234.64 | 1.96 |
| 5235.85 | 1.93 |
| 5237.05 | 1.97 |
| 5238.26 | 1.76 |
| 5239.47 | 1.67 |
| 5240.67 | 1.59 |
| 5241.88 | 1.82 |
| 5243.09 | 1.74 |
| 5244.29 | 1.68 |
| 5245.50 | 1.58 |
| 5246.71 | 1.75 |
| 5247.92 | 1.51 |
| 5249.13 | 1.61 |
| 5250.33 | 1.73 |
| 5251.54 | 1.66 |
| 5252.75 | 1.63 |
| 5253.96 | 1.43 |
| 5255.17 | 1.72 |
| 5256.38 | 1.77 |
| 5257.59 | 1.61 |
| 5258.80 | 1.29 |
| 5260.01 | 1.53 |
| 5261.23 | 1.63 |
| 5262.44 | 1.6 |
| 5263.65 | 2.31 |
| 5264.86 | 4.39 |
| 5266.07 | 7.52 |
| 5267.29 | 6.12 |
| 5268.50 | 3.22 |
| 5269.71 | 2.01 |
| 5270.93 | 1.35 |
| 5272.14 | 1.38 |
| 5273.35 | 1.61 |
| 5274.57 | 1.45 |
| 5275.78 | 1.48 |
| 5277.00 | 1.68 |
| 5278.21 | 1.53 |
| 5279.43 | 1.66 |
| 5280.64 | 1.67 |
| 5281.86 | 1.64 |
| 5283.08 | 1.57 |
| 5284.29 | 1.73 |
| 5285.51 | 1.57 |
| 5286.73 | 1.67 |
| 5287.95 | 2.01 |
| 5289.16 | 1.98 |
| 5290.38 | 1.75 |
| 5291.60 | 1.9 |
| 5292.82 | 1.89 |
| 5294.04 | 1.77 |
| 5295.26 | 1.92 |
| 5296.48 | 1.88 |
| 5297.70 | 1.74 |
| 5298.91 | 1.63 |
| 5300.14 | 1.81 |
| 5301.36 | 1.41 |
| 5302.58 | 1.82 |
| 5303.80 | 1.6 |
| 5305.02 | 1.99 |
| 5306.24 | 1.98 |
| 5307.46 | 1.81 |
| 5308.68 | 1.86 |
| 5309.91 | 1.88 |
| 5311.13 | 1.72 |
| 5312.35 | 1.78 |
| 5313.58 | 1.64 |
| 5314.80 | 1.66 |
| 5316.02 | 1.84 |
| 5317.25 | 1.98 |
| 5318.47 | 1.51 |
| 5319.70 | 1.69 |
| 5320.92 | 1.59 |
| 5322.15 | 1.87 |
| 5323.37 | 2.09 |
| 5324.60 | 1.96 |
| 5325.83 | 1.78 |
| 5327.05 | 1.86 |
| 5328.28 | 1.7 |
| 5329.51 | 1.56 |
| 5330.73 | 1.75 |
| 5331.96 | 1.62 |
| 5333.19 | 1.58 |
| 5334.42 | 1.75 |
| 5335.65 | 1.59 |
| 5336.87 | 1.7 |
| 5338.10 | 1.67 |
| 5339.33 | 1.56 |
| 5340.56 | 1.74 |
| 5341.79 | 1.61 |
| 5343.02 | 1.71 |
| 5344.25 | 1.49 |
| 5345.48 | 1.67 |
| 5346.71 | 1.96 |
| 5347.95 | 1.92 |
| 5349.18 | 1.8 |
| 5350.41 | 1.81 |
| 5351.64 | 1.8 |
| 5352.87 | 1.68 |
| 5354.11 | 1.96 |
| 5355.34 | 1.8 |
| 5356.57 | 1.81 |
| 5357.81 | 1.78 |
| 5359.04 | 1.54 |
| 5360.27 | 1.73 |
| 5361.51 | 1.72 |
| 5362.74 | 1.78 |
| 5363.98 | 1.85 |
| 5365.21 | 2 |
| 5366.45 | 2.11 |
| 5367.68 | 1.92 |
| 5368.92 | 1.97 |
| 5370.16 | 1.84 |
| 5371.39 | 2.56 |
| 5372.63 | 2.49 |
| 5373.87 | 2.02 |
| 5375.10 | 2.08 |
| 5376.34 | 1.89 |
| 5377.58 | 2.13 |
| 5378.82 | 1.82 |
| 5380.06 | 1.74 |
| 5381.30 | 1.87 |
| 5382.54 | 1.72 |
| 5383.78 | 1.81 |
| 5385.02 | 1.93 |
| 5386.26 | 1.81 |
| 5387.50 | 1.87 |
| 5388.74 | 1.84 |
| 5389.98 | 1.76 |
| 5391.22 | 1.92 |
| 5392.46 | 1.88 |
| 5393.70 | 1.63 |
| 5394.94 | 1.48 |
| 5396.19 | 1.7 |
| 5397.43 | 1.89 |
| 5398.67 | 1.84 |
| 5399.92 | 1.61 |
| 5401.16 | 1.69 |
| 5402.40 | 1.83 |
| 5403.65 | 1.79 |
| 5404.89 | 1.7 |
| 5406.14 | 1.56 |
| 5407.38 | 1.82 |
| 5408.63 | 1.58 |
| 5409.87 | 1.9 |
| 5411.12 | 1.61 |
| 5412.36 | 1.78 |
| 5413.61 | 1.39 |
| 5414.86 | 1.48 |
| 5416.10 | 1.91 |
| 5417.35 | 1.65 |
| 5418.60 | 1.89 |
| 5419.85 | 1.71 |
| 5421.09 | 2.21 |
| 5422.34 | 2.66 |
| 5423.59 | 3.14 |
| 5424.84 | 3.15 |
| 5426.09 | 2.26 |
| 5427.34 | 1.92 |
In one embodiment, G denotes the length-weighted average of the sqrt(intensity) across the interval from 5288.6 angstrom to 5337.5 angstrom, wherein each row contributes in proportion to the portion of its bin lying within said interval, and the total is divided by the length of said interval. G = 1.33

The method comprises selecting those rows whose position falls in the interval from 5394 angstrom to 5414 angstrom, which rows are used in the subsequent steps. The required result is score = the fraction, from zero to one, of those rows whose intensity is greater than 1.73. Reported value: 0.44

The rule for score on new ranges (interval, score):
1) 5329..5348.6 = 0.31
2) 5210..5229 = 0.94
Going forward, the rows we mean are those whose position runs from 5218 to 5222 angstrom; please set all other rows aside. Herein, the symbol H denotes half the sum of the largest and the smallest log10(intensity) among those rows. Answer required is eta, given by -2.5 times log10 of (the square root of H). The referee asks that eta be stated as 0.72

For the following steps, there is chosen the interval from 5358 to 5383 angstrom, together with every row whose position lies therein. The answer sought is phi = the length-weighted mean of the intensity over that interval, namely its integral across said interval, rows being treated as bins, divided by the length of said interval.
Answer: 1.94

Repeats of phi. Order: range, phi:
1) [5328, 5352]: 1.70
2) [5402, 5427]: 1.95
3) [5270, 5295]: 1.67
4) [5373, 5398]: 1.85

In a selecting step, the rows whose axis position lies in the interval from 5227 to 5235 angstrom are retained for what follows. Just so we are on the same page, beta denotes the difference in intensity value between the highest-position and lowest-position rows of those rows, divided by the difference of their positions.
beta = 0.02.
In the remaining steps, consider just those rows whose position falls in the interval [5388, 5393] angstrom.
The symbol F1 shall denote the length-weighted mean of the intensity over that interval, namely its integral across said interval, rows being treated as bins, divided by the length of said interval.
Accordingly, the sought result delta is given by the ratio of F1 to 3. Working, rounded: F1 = 1.85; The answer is 0.617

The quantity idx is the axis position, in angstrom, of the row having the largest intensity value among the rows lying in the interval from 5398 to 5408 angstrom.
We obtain 5398.67 angstrom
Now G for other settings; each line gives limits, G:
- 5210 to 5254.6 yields 1.33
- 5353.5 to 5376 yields 1.39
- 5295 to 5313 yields 1.34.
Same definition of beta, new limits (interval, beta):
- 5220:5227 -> -0.04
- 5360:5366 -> 0.05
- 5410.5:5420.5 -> 0.01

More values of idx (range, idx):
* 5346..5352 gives 5346.71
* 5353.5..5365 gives 5354.11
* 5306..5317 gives 5306.24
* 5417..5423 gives 5422.34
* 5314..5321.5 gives 5317.25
